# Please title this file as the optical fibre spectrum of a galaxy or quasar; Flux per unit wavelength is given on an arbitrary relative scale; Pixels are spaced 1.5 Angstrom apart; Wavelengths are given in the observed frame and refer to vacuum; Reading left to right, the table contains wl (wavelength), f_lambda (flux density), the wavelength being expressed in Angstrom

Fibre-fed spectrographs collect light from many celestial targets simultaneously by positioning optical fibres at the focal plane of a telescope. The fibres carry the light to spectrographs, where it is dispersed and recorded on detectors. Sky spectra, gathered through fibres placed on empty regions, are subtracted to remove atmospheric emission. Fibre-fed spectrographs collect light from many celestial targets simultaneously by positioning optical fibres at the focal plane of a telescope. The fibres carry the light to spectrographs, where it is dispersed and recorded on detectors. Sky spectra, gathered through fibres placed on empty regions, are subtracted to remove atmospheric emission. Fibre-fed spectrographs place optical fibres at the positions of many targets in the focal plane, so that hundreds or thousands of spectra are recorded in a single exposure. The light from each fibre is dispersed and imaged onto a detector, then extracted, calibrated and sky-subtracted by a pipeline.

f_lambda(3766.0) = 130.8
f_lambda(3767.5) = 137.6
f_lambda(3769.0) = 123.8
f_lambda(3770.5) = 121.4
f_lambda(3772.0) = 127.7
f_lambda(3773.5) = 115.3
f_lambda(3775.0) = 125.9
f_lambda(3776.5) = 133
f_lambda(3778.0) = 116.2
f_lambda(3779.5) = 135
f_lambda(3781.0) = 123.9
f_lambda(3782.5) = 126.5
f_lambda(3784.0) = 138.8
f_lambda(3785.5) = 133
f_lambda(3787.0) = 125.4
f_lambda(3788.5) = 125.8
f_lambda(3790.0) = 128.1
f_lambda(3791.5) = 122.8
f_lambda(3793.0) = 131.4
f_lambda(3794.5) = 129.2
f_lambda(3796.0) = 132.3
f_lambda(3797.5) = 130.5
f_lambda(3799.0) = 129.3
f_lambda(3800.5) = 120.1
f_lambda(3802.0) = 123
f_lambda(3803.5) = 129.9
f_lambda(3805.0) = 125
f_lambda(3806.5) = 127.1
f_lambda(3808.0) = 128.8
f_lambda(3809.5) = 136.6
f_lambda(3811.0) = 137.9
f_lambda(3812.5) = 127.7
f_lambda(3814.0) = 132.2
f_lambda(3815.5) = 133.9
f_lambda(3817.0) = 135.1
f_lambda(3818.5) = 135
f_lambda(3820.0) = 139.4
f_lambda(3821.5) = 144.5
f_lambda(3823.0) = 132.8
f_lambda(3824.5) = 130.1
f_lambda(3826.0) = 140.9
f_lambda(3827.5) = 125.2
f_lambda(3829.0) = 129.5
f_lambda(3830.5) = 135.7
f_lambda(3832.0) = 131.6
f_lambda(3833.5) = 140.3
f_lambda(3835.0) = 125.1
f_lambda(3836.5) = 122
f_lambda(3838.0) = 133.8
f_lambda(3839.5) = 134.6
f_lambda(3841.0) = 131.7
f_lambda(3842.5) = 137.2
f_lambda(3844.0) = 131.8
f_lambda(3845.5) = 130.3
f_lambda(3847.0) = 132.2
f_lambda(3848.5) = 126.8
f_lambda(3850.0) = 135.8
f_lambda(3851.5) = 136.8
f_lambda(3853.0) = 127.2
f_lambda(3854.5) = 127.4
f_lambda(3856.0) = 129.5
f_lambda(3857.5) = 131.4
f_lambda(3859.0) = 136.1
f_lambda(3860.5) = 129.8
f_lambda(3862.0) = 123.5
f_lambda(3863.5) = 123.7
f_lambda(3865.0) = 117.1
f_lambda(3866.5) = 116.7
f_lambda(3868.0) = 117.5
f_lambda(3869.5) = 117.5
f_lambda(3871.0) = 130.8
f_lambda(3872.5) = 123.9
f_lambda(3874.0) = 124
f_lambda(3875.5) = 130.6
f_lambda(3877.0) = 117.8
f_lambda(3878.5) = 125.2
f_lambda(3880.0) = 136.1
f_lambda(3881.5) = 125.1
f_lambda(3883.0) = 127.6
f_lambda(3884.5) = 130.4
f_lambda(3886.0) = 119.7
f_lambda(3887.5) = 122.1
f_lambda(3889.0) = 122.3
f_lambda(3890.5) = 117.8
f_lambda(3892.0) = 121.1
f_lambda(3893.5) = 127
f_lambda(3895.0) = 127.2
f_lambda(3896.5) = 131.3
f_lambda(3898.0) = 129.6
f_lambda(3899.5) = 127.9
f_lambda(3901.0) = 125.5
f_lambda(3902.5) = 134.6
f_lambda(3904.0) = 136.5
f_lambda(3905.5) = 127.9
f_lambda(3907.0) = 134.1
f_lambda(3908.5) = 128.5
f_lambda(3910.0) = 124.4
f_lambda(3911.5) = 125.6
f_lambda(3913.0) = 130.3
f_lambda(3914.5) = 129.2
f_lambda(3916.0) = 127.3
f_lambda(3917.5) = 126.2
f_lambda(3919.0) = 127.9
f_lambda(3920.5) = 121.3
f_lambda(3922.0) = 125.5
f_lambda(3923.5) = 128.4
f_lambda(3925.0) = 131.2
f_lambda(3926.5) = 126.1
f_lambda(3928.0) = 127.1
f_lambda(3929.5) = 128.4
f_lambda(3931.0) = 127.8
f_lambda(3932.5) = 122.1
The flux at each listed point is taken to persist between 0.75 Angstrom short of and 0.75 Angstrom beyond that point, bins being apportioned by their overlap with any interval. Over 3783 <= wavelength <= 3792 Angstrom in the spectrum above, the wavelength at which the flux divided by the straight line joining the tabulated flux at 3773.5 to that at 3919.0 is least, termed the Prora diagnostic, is 3791.5 Angstrom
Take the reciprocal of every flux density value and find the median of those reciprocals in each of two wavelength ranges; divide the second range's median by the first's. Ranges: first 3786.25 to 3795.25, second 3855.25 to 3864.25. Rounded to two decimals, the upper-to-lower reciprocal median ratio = 0.98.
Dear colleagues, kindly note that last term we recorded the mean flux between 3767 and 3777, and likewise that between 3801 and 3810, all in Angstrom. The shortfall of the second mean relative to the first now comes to -2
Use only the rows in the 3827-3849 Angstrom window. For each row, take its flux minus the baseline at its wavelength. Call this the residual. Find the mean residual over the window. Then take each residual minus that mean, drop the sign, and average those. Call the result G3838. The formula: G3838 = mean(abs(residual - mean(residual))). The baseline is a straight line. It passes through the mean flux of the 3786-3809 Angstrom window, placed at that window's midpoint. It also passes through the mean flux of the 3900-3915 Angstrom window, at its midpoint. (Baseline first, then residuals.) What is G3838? 3.7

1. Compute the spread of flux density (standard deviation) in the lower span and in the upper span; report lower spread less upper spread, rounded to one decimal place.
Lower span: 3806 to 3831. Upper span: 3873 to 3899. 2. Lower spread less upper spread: 0.2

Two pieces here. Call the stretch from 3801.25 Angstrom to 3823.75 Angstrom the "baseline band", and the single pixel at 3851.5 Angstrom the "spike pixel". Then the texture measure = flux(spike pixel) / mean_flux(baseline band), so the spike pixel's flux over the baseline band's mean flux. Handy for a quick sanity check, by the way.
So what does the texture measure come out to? 1.032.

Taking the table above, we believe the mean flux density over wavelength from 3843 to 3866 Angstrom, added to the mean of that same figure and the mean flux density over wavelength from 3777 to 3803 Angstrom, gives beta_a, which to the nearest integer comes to 258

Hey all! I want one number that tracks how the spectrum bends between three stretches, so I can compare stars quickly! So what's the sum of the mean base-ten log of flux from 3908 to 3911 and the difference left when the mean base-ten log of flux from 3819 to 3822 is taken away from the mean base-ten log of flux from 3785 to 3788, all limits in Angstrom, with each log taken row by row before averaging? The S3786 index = 2.06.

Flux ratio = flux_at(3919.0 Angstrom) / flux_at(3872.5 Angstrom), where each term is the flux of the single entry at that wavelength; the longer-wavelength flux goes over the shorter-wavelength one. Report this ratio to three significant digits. 1.03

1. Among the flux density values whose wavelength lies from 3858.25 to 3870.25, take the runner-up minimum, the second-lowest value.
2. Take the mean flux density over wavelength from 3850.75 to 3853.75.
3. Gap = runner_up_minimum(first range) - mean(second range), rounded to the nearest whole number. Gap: -15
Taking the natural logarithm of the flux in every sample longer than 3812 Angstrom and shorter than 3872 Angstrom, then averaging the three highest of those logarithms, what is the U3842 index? 4.96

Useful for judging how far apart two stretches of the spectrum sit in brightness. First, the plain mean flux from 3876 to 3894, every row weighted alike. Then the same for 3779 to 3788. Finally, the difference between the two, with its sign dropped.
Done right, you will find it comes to 6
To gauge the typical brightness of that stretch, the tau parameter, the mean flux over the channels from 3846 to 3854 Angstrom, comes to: 132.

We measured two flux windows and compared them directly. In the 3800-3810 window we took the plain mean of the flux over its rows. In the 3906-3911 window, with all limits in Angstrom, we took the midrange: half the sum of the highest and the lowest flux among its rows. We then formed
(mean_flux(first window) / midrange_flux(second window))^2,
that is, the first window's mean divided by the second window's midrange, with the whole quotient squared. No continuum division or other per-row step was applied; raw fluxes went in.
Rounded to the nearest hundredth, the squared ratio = 0.97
